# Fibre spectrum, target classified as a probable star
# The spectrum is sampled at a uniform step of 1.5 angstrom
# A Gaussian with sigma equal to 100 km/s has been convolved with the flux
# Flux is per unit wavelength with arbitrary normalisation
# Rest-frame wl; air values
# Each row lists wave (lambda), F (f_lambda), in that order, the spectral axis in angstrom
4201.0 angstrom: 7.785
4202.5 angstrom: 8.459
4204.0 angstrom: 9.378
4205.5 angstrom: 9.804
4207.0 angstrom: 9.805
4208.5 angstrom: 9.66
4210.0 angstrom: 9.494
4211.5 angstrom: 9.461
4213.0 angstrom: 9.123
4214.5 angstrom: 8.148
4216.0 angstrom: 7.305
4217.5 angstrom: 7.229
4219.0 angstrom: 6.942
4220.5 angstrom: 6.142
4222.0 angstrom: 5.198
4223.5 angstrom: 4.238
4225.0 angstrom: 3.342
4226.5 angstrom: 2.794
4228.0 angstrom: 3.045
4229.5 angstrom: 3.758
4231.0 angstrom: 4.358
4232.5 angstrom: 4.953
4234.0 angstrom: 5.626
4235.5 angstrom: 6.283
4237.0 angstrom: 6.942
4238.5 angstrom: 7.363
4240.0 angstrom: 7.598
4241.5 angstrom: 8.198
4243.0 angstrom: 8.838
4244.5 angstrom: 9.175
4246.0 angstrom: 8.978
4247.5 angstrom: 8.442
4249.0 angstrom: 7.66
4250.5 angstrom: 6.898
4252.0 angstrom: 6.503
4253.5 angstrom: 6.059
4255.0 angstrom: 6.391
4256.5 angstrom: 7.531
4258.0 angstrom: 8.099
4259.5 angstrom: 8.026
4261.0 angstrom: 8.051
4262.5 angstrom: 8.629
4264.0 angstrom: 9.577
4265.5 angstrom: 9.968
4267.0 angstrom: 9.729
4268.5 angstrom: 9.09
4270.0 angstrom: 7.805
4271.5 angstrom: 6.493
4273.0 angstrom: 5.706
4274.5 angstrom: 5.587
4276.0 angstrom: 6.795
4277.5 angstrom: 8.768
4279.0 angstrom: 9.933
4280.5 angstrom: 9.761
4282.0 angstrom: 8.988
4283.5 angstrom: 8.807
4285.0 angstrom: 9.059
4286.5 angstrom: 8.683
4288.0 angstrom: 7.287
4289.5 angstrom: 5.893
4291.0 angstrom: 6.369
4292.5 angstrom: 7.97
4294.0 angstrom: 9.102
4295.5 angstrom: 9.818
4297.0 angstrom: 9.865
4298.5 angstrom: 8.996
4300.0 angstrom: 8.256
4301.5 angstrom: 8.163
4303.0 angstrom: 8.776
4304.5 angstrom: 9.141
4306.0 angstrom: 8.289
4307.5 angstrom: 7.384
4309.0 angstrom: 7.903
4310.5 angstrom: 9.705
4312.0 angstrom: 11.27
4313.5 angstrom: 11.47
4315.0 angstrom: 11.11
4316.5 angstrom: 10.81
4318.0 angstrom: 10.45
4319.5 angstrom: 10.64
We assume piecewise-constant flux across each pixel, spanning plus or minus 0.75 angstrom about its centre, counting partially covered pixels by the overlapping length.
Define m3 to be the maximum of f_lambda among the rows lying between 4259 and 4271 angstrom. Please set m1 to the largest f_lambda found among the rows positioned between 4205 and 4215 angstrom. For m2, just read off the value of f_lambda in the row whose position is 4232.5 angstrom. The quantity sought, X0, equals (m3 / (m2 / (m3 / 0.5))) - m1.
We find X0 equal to 30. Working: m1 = 9.805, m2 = 4.953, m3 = 9.968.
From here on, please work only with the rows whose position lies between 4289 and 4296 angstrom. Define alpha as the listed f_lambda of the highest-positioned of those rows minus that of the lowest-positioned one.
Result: 3.9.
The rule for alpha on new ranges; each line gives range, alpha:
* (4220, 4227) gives -3.3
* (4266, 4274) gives -4.0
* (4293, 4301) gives -0.8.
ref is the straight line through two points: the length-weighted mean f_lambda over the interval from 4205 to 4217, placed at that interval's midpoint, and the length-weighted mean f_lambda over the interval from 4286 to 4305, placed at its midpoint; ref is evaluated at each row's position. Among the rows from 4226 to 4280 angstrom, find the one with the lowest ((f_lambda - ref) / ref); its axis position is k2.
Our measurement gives 4226.5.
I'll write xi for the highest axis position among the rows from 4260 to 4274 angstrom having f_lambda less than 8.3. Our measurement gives 4273.0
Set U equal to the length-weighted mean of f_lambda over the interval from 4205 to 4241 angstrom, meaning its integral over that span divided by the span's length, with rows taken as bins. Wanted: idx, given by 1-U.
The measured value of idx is -5.6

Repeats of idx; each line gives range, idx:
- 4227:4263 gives -5.9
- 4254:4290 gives -7.1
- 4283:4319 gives -8.0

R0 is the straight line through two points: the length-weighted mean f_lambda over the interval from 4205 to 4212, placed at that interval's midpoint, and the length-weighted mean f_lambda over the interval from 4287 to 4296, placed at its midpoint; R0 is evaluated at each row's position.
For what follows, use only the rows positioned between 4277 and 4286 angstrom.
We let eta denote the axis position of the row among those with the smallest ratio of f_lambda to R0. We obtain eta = 4277.5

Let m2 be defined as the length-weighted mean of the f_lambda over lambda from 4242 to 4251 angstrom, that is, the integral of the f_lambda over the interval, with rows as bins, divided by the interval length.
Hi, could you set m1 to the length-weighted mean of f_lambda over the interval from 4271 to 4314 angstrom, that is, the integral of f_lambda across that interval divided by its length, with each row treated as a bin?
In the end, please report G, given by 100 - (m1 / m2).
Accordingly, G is 99.0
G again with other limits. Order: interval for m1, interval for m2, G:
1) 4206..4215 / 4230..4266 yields 98.8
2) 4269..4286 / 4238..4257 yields 99.0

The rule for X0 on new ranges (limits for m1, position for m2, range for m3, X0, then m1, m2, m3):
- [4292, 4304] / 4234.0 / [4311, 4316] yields 37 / 9.865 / 5.626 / 11.47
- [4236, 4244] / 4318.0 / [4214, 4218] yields 4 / 8.838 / 10.45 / 8.148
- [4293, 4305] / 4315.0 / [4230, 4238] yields -1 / 9.865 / 11.11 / 6.942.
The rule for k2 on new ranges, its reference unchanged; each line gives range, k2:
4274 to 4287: 4274.5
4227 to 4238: 4228.0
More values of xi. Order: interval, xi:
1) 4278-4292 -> 4291.0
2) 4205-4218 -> 4217.5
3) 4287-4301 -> 4300.0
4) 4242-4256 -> 4255.0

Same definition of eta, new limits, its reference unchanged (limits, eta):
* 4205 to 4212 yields 4210.0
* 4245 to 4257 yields 4253.5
